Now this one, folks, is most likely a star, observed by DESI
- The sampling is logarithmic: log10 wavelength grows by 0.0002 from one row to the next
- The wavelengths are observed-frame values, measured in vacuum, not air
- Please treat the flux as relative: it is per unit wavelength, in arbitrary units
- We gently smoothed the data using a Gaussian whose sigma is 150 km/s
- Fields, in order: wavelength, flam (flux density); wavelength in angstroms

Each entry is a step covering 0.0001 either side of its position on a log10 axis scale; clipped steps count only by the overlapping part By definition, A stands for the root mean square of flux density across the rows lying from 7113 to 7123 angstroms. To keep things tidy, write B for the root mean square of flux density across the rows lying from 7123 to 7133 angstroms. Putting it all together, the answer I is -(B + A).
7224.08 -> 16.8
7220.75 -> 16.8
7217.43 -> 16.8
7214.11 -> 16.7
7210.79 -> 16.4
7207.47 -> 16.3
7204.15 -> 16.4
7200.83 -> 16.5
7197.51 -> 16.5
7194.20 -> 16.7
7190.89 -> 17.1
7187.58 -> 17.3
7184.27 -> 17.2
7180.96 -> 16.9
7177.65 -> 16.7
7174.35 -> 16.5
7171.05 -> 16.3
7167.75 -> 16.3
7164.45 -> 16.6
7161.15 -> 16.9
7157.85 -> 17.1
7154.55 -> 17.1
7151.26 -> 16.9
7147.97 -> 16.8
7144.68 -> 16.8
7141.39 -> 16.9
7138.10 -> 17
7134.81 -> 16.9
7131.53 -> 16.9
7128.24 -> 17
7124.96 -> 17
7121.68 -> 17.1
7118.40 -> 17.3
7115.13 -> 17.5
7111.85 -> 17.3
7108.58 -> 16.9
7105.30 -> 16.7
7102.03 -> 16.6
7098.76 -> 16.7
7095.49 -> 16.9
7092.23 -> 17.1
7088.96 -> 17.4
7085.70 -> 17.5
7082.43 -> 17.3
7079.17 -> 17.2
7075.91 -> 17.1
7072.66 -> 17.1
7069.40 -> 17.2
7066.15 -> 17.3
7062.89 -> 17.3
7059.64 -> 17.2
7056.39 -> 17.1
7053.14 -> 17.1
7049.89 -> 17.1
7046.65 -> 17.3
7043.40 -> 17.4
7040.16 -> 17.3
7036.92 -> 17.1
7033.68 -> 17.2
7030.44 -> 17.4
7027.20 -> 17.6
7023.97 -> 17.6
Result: -34.3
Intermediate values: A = 17.3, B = 17.0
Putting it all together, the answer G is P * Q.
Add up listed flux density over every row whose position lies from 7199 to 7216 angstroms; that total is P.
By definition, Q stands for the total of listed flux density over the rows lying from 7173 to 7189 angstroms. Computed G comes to 6963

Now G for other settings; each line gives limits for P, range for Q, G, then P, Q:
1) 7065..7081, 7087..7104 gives 7276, 85.9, 84.7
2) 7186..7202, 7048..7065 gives 7216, 84.1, 85.8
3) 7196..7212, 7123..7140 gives 6962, 82.1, 84.8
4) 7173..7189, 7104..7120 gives 7250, 84.6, 85.7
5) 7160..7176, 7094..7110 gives 6922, 82.6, 83.8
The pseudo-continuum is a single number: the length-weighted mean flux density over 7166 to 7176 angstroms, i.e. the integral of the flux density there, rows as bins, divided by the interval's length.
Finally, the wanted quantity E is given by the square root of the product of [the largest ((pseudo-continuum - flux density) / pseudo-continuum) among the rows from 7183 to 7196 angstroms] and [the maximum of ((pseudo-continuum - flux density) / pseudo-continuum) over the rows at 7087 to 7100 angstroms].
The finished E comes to 0.019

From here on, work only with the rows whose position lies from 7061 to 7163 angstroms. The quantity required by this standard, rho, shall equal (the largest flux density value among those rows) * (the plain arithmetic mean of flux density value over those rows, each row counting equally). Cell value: 298.5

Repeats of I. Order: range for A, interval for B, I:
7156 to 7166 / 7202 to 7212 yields -33.2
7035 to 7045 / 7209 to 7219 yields -33.9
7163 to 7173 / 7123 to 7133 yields -33.4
